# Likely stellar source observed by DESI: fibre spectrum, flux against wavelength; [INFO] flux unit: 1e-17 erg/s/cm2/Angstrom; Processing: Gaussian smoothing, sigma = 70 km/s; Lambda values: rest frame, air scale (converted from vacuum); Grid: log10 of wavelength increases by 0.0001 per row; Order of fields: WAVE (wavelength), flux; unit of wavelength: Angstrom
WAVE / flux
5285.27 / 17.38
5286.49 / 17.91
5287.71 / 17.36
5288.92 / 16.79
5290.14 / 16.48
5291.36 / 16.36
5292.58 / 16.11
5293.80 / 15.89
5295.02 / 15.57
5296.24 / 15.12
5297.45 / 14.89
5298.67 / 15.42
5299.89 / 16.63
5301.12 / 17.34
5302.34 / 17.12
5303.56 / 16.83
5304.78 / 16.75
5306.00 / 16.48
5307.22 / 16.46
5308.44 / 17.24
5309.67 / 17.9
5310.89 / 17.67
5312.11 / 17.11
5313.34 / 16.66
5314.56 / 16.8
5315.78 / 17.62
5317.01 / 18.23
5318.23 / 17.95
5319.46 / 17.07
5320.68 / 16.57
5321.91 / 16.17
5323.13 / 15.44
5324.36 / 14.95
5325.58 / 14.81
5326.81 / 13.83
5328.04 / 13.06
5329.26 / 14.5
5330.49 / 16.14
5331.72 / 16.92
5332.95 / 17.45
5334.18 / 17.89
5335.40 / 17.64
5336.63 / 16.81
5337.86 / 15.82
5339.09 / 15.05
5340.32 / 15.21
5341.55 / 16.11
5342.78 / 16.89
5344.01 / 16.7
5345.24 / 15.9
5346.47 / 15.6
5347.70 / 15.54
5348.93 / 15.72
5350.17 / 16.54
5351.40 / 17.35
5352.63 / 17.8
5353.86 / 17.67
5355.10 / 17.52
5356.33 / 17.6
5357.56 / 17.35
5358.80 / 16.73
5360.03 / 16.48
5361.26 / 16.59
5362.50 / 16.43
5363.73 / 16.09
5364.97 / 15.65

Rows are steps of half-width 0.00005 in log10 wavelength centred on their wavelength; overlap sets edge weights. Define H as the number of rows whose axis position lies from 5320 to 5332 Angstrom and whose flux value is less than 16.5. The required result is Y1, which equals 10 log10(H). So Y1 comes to 9.0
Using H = 8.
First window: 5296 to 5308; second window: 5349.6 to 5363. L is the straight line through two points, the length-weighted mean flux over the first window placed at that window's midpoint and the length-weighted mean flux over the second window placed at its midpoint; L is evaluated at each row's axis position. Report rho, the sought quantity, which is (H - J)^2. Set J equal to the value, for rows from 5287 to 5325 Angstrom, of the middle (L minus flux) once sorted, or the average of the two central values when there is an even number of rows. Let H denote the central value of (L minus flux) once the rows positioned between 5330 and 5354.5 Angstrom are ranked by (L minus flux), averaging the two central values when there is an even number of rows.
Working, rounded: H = 0.36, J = -0.28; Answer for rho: 0.4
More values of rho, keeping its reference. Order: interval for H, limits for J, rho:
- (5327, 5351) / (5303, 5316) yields 1.5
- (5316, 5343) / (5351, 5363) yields 0.7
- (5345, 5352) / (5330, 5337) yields 2.5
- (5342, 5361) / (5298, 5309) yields 0.3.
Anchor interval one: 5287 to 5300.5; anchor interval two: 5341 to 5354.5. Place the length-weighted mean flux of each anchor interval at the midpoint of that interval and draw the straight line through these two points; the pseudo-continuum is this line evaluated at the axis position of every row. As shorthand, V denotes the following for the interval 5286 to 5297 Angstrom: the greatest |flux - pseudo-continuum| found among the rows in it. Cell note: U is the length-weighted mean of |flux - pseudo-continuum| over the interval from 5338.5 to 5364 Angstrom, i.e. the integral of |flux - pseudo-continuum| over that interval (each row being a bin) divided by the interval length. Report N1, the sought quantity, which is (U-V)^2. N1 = 1.5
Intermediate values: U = 0.66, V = 1.9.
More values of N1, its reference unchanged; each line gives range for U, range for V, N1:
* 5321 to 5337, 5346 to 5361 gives 0.0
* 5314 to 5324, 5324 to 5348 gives 5.5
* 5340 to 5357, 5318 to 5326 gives 0.8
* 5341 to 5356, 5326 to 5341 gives 6.8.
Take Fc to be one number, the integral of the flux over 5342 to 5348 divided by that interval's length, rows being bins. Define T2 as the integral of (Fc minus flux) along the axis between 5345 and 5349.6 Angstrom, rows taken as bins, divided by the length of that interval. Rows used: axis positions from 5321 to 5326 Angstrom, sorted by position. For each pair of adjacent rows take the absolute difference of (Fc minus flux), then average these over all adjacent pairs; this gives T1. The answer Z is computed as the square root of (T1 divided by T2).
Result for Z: 0.97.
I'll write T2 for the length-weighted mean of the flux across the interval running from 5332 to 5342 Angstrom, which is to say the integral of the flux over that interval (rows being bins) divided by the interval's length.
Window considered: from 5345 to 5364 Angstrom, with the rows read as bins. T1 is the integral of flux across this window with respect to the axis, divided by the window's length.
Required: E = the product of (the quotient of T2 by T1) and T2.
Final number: 16.3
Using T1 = 16.7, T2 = 16.5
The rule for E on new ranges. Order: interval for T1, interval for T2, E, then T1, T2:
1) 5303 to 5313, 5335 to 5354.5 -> 15.7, 17.0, 16.4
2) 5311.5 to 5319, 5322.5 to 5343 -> 14.3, 17.4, 15.8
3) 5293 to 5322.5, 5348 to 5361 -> 17.3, 16.7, 17.0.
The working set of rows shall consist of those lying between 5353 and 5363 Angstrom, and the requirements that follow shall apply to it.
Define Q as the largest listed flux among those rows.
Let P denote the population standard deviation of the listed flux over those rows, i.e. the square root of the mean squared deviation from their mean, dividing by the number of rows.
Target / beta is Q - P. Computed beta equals 17.2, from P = 0.5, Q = 17.67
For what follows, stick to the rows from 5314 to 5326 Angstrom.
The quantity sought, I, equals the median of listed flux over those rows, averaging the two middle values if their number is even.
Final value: 16.7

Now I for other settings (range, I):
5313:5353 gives 16.5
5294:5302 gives 15.5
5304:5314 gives 16.9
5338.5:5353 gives 16.0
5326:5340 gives 16.1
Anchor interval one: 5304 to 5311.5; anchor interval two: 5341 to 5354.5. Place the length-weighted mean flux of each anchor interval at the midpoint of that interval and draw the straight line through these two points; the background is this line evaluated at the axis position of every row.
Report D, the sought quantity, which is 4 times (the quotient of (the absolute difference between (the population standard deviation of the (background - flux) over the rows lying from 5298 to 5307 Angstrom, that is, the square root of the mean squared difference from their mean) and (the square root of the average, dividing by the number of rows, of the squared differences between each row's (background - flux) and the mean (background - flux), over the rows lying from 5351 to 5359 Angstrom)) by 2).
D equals 0.6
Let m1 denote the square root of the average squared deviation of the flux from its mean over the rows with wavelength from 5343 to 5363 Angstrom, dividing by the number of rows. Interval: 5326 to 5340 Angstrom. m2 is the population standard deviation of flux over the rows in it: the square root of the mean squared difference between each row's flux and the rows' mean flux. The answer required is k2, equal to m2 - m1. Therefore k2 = 0.81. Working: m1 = 0.74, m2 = 1.55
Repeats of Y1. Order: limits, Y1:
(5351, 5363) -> 3.0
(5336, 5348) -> 8.5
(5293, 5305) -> 7.0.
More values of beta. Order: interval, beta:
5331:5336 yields 17.5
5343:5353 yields 17.0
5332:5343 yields 16.9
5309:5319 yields 17.7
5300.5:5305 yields 17.1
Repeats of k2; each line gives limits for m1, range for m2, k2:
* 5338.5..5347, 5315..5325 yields 0.46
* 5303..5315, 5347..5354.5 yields 0.44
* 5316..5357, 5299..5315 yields -0.82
